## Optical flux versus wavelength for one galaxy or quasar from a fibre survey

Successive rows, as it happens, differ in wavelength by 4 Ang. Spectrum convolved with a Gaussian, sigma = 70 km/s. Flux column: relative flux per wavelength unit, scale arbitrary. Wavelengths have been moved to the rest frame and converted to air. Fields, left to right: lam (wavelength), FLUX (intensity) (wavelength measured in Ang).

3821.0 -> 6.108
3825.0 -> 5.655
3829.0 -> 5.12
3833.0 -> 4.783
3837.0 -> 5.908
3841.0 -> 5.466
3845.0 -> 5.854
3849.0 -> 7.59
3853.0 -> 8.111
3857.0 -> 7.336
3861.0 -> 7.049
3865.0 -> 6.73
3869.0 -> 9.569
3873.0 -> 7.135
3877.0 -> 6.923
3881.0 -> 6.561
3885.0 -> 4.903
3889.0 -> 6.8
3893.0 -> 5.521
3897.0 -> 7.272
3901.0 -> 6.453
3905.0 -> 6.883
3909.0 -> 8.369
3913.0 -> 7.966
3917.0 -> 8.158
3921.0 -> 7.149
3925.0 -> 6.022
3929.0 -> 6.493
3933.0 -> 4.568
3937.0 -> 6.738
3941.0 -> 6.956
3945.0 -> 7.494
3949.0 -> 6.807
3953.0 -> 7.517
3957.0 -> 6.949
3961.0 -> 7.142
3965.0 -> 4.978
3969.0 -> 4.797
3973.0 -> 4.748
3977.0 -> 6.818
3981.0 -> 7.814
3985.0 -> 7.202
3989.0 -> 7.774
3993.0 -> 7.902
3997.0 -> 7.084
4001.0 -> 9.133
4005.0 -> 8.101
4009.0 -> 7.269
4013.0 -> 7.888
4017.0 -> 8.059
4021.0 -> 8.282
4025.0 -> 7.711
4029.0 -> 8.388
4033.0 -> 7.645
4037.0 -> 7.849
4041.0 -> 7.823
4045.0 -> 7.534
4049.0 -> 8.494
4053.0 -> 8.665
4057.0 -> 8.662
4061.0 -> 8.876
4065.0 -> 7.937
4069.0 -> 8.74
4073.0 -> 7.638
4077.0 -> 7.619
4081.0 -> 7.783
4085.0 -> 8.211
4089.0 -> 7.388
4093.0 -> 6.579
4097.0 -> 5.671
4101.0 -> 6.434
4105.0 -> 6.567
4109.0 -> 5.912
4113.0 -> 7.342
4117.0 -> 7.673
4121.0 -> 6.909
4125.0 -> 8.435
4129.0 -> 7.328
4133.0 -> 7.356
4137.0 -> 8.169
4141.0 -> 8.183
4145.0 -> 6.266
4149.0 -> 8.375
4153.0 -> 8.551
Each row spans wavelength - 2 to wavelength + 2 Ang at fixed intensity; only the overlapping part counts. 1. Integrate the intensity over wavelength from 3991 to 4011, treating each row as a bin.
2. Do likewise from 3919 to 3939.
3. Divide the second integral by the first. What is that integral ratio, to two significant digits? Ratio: 0.78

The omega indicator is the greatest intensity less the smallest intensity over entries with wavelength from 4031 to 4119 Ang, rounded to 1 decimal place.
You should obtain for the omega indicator 3.2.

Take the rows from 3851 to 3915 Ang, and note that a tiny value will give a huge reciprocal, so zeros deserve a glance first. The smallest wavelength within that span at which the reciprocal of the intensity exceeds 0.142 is 3865.0 Ang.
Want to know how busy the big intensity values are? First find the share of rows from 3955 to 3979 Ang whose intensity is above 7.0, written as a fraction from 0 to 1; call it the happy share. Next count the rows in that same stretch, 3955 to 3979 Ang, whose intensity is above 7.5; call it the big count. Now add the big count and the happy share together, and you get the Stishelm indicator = 0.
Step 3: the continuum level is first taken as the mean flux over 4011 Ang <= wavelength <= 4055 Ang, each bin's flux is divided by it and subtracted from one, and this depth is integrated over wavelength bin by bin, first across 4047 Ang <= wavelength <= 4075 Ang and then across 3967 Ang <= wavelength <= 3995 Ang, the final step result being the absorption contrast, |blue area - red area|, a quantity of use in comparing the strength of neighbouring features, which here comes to 6.0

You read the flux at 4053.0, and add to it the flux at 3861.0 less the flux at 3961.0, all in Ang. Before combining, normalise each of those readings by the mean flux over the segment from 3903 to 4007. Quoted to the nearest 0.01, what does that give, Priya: 1.23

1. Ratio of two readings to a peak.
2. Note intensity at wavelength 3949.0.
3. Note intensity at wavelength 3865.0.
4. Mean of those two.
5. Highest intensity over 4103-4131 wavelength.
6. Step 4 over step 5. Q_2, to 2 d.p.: 0.80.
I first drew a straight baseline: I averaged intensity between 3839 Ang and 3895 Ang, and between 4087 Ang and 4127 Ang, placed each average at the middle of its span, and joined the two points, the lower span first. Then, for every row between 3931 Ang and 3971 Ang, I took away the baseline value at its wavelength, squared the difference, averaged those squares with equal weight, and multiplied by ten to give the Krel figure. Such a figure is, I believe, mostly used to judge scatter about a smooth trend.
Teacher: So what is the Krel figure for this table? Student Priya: 13.9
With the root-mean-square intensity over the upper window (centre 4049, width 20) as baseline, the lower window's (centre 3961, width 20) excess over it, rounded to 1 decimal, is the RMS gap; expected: -1.9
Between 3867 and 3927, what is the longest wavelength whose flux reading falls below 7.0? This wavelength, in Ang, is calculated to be 3925.0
